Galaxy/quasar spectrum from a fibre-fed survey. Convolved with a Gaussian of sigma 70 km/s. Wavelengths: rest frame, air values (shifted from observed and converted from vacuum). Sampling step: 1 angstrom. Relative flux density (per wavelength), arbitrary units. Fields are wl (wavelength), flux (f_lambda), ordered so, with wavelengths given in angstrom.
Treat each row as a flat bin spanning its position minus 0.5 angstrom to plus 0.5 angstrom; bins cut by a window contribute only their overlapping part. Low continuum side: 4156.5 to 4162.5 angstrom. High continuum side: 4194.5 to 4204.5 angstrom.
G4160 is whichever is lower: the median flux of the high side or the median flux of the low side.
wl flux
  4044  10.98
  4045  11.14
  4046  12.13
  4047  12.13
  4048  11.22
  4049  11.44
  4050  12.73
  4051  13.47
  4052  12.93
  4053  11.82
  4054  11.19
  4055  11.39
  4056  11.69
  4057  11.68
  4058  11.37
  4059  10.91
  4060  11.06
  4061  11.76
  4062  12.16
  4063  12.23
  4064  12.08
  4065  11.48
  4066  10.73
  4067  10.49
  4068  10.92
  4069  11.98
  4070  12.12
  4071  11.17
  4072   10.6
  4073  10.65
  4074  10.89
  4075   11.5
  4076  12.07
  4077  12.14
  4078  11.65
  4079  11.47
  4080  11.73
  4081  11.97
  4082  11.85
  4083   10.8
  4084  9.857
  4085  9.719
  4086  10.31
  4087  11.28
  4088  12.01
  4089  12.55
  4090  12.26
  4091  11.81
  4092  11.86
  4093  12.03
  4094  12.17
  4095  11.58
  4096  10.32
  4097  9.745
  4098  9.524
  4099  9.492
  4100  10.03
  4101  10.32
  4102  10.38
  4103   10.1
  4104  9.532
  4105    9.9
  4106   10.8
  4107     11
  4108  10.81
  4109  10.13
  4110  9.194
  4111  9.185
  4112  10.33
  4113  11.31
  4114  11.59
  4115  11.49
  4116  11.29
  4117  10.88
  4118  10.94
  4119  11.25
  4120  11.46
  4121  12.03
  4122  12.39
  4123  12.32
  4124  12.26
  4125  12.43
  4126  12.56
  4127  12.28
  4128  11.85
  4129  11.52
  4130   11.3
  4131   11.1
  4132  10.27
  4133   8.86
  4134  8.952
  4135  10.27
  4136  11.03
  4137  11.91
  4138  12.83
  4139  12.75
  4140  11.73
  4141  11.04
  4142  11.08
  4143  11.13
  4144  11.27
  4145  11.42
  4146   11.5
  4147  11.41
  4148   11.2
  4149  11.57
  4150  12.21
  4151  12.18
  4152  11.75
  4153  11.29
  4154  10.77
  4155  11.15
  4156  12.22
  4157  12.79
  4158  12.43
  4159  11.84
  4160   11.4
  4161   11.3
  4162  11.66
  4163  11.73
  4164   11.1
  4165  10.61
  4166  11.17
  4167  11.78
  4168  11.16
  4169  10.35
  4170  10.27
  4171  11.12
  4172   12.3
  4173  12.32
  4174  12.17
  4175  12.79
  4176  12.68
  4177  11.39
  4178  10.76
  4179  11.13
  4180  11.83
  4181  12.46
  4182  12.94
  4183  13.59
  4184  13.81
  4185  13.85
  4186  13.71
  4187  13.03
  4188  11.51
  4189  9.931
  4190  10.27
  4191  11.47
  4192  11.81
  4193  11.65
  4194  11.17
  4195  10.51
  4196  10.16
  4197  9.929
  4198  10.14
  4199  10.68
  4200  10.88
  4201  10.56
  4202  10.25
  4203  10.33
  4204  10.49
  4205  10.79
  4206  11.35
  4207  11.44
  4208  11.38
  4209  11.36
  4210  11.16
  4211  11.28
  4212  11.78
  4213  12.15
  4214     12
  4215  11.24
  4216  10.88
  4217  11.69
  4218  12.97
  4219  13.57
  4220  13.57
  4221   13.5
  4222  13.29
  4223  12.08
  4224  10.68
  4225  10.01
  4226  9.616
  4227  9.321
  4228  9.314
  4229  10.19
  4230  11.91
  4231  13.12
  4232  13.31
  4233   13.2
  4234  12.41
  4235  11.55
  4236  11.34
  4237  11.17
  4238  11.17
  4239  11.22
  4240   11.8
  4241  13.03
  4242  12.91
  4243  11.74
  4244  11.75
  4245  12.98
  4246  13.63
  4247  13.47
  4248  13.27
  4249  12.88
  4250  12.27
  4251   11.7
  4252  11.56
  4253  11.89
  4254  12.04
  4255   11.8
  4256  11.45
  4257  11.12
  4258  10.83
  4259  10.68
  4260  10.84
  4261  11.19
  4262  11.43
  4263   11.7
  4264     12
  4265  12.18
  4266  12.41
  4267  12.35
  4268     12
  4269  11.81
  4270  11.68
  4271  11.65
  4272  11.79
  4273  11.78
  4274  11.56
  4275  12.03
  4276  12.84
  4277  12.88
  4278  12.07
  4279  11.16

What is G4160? 10.4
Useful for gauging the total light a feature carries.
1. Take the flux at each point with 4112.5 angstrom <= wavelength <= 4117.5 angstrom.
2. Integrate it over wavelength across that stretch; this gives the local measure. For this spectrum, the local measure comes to 57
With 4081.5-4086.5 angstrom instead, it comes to 53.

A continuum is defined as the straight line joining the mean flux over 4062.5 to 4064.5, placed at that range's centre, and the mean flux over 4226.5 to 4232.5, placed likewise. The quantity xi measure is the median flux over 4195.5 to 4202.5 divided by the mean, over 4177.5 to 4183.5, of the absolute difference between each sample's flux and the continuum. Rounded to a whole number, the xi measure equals 10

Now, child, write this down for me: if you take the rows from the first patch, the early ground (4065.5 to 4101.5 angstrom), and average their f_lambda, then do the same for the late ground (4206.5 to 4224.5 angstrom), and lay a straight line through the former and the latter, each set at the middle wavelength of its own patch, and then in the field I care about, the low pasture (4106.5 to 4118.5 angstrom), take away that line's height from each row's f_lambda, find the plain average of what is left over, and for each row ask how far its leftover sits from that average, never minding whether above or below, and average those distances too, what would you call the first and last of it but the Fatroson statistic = 0.64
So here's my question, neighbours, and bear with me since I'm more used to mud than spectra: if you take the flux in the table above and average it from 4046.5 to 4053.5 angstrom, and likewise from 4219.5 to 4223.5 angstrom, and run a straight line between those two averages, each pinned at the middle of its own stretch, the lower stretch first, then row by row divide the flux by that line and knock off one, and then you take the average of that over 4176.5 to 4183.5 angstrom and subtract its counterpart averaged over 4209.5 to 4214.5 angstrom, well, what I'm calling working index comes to 0.04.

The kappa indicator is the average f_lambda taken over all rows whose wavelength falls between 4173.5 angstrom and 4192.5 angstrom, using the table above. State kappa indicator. 12.2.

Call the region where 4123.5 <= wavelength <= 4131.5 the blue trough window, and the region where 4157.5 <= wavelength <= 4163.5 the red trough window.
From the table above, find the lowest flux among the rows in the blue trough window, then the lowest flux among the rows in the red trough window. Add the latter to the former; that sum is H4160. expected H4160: 22.4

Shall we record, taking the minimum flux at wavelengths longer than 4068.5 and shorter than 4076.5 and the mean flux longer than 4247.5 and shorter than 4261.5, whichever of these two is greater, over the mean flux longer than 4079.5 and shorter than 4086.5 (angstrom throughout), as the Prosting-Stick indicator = 1.07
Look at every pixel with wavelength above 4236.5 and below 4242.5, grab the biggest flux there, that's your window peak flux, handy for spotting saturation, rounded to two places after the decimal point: 13.03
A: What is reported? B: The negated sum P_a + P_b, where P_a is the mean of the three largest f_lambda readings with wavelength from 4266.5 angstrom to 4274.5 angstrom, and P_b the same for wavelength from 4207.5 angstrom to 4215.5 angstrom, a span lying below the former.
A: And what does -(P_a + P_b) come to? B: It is -24.0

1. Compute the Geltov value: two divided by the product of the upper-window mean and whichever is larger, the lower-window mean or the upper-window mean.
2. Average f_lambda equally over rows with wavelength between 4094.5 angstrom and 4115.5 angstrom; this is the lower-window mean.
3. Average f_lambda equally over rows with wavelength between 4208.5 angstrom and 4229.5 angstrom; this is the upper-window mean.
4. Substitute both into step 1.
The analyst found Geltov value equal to 0.0151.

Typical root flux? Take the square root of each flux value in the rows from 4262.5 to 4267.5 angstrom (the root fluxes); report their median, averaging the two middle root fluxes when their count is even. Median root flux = 3.49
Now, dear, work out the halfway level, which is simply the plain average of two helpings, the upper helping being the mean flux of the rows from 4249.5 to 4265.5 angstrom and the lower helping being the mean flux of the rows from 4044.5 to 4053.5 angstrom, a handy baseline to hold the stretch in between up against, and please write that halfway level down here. 11.8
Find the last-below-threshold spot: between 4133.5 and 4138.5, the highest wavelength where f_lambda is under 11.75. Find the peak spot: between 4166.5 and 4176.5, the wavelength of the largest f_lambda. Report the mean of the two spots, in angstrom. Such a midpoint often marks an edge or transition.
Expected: 4155.5 angstrom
